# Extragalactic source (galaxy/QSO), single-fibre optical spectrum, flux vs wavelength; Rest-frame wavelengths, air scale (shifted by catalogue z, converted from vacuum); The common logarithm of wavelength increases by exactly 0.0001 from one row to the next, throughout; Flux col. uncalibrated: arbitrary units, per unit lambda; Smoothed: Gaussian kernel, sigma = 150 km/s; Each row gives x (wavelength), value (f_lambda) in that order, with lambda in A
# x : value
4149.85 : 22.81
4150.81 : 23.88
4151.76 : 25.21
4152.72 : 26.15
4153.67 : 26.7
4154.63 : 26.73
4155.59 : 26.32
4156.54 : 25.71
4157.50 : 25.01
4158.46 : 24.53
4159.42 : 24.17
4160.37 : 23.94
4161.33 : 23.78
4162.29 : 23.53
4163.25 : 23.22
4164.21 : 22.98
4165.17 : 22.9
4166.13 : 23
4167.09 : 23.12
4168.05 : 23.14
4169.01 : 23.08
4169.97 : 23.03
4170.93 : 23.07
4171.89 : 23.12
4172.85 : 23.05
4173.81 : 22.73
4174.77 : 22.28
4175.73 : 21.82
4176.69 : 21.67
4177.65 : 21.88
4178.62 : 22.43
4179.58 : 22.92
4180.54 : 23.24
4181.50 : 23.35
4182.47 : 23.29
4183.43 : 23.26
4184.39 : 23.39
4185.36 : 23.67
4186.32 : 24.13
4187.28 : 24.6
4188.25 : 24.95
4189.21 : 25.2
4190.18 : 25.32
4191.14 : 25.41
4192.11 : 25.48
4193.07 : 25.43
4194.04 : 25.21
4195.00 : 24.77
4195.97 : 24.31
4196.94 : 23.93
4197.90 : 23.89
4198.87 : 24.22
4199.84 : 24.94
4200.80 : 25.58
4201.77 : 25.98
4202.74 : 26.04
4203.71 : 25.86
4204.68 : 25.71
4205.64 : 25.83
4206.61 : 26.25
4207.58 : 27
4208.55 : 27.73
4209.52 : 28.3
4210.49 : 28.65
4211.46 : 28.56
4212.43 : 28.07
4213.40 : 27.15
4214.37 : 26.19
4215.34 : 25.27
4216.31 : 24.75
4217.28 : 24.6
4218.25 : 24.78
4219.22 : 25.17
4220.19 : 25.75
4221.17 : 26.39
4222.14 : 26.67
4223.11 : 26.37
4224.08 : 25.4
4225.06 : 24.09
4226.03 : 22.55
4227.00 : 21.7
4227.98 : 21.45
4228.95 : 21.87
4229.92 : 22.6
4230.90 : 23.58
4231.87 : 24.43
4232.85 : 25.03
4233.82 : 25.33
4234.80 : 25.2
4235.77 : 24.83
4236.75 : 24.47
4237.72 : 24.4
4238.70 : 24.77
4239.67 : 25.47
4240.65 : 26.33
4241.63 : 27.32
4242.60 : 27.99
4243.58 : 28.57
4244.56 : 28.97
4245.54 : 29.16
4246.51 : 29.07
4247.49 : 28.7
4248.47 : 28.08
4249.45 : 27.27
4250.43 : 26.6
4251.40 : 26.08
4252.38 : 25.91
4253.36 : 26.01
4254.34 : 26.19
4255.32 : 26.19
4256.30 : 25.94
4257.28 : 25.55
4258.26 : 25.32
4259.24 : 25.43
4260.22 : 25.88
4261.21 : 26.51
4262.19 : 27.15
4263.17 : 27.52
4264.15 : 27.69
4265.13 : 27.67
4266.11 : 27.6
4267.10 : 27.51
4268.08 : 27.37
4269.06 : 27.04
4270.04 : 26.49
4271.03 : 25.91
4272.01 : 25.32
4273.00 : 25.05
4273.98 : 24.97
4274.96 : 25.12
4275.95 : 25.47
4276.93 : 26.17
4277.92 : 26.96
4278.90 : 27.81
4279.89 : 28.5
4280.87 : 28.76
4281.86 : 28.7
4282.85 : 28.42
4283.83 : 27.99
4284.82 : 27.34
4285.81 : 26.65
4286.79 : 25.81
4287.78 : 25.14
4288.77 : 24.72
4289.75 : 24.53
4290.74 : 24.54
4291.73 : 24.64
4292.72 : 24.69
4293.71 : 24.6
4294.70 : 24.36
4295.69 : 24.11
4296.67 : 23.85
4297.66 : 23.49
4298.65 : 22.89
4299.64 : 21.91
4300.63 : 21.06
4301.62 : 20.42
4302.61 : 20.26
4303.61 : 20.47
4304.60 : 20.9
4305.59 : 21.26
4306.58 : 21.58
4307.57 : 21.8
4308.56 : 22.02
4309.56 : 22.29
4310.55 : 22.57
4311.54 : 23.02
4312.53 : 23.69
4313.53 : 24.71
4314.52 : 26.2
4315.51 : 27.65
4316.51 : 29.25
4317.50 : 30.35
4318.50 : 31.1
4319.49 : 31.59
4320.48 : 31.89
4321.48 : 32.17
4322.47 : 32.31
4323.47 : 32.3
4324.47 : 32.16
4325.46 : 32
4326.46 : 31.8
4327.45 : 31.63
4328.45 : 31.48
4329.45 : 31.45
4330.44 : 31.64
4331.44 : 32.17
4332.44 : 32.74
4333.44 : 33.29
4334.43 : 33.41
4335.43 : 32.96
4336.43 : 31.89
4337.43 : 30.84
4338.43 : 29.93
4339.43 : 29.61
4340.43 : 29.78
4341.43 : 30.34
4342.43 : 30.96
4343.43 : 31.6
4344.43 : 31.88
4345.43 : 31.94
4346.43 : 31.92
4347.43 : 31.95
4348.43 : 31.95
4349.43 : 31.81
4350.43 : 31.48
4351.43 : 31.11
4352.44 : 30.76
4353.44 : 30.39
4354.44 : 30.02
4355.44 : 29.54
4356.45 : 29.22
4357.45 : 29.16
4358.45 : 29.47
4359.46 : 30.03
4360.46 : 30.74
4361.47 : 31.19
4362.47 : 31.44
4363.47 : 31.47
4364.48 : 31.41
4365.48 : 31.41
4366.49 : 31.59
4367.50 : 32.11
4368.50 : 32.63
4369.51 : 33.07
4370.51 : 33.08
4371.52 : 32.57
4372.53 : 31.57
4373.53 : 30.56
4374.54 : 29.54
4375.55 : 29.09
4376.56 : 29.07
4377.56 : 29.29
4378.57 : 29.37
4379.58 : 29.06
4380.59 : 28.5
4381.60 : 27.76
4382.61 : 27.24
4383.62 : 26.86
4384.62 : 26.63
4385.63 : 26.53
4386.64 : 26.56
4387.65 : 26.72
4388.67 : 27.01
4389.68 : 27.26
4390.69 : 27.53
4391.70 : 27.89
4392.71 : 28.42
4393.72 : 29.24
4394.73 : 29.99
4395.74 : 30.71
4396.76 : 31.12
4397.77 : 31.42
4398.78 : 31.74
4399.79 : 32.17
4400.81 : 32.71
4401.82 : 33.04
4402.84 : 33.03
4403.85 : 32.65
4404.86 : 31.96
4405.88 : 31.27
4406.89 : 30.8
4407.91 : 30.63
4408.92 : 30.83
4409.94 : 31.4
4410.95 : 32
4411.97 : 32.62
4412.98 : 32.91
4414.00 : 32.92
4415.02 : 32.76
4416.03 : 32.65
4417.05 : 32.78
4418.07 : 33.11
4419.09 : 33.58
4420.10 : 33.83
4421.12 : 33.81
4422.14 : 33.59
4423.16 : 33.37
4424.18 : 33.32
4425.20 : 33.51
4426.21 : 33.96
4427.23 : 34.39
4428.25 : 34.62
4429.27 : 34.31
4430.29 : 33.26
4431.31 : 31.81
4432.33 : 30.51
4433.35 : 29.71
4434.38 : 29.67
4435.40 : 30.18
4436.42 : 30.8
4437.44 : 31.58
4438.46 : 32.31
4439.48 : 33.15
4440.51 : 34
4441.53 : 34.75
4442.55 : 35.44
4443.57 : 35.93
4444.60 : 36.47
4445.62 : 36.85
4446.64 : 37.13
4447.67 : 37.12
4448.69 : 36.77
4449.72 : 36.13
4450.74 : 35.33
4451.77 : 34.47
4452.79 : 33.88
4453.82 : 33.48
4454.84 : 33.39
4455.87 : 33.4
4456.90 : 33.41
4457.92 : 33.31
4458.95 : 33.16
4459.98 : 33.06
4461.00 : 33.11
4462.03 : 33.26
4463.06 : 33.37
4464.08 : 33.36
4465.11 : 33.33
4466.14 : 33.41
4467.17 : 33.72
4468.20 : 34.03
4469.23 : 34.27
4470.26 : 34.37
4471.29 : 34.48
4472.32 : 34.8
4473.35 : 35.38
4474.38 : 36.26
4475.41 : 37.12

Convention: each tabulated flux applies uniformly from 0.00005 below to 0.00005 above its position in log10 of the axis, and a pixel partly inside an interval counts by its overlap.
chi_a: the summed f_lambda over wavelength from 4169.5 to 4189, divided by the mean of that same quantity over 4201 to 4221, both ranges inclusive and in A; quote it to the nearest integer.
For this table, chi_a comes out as 18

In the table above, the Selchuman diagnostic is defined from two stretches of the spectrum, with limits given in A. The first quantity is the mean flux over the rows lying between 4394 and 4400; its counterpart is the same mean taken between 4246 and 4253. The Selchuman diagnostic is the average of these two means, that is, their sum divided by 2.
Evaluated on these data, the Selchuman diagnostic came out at 29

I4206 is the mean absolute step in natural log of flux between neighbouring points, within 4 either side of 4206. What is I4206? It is 0.016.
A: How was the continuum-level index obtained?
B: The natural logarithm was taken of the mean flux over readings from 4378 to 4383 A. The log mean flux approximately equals 3.35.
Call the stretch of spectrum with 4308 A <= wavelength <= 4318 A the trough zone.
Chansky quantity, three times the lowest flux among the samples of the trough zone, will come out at 66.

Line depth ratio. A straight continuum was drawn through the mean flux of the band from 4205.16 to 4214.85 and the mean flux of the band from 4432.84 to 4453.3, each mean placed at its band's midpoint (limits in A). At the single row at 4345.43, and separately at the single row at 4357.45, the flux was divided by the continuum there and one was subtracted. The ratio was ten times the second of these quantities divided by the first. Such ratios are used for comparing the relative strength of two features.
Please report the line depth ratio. -36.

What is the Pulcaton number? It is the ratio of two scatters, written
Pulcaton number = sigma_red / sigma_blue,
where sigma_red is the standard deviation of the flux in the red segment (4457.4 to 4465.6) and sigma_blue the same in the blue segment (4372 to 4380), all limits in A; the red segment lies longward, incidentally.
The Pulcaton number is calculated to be 0.1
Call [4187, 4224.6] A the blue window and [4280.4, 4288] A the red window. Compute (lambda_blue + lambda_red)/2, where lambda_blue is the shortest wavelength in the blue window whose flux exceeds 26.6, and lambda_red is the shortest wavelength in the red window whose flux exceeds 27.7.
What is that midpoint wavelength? 4244.2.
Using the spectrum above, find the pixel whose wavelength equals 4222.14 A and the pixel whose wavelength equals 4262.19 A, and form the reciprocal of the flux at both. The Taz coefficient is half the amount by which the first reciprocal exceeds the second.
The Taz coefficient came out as 0.0003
